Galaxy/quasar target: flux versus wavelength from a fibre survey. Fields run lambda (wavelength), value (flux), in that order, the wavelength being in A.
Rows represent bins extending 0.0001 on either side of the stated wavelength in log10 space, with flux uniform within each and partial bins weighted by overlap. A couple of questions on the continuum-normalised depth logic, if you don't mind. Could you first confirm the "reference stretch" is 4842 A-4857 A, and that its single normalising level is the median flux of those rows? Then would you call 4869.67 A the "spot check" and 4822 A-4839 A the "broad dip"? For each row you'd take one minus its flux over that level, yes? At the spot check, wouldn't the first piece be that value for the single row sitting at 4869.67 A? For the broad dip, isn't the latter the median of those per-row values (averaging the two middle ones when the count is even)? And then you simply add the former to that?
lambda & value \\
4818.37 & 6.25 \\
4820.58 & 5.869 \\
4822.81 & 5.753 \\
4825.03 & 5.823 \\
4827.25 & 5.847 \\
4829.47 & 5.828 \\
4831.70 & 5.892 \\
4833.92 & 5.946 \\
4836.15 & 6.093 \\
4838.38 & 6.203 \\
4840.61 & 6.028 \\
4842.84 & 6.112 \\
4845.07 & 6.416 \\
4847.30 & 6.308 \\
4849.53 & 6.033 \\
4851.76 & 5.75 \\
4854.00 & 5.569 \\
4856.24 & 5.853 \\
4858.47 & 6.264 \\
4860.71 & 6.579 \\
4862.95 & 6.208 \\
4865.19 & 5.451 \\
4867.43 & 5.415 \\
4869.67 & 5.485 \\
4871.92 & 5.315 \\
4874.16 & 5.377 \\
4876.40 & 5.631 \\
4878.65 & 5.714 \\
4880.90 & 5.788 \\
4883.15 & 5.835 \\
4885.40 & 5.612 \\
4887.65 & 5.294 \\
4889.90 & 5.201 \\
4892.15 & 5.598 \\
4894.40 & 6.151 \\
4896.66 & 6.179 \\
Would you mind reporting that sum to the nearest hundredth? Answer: 0.12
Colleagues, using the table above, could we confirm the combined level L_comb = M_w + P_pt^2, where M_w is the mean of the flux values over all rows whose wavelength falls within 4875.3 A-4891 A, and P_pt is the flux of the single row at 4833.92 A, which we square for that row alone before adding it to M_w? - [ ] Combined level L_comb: 41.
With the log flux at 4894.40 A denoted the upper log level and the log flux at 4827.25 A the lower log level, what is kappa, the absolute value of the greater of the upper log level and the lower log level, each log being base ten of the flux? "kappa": 0.789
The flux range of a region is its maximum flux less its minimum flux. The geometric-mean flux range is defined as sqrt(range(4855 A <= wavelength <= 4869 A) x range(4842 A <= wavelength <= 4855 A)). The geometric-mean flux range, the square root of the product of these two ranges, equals 0.99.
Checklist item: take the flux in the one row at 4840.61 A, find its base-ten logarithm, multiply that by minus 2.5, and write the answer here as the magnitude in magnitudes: -1.95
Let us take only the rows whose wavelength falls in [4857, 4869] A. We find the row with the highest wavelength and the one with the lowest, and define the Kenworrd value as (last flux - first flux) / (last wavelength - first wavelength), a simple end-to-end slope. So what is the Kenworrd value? -0.09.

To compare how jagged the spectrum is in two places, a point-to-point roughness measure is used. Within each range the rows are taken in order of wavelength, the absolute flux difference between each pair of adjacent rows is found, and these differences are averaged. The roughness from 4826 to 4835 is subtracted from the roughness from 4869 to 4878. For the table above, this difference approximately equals 0.12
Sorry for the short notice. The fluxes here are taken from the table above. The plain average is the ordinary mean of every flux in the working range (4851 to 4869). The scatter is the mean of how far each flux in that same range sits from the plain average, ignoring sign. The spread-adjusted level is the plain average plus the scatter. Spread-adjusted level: 6.23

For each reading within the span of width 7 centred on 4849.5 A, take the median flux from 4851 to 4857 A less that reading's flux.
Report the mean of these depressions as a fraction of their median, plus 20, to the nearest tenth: 21.0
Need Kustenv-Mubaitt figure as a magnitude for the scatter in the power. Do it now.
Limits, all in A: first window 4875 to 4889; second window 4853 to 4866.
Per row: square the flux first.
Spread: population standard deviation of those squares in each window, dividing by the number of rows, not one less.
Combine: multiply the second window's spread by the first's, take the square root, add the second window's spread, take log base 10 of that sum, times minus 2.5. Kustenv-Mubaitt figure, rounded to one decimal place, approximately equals -2.2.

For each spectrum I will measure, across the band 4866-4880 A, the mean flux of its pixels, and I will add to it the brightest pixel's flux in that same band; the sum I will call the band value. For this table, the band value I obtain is 11.2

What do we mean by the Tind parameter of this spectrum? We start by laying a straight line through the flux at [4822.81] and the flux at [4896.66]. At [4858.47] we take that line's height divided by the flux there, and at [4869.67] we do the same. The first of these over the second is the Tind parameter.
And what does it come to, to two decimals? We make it 0.87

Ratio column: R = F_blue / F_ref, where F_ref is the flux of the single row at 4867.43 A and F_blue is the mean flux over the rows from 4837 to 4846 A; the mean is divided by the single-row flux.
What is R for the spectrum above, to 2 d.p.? 1.14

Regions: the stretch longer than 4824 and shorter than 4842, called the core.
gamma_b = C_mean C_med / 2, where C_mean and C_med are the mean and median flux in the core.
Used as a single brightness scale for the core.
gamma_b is 17.6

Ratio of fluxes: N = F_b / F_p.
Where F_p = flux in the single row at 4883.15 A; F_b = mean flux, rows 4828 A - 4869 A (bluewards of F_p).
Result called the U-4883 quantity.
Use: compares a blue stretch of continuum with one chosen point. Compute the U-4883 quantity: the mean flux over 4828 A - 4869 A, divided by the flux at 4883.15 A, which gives 1.03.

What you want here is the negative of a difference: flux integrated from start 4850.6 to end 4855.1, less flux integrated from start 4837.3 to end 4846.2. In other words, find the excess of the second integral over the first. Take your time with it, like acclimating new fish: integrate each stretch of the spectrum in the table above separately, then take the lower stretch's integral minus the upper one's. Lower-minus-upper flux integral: 30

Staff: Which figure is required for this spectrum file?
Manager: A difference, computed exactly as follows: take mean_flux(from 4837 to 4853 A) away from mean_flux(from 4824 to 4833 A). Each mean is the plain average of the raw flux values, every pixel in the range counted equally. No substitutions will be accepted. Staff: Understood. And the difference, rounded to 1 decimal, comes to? -0.3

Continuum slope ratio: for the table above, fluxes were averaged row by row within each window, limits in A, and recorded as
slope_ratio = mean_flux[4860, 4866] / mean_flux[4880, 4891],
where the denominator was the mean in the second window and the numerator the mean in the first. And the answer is 1.10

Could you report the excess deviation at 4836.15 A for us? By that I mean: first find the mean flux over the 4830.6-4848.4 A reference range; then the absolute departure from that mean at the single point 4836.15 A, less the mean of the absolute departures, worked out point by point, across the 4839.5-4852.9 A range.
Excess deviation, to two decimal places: -0.14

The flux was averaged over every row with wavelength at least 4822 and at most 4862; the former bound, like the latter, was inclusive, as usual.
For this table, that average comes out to 6.02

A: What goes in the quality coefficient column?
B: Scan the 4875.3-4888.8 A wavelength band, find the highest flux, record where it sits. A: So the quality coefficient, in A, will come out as 4883.15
